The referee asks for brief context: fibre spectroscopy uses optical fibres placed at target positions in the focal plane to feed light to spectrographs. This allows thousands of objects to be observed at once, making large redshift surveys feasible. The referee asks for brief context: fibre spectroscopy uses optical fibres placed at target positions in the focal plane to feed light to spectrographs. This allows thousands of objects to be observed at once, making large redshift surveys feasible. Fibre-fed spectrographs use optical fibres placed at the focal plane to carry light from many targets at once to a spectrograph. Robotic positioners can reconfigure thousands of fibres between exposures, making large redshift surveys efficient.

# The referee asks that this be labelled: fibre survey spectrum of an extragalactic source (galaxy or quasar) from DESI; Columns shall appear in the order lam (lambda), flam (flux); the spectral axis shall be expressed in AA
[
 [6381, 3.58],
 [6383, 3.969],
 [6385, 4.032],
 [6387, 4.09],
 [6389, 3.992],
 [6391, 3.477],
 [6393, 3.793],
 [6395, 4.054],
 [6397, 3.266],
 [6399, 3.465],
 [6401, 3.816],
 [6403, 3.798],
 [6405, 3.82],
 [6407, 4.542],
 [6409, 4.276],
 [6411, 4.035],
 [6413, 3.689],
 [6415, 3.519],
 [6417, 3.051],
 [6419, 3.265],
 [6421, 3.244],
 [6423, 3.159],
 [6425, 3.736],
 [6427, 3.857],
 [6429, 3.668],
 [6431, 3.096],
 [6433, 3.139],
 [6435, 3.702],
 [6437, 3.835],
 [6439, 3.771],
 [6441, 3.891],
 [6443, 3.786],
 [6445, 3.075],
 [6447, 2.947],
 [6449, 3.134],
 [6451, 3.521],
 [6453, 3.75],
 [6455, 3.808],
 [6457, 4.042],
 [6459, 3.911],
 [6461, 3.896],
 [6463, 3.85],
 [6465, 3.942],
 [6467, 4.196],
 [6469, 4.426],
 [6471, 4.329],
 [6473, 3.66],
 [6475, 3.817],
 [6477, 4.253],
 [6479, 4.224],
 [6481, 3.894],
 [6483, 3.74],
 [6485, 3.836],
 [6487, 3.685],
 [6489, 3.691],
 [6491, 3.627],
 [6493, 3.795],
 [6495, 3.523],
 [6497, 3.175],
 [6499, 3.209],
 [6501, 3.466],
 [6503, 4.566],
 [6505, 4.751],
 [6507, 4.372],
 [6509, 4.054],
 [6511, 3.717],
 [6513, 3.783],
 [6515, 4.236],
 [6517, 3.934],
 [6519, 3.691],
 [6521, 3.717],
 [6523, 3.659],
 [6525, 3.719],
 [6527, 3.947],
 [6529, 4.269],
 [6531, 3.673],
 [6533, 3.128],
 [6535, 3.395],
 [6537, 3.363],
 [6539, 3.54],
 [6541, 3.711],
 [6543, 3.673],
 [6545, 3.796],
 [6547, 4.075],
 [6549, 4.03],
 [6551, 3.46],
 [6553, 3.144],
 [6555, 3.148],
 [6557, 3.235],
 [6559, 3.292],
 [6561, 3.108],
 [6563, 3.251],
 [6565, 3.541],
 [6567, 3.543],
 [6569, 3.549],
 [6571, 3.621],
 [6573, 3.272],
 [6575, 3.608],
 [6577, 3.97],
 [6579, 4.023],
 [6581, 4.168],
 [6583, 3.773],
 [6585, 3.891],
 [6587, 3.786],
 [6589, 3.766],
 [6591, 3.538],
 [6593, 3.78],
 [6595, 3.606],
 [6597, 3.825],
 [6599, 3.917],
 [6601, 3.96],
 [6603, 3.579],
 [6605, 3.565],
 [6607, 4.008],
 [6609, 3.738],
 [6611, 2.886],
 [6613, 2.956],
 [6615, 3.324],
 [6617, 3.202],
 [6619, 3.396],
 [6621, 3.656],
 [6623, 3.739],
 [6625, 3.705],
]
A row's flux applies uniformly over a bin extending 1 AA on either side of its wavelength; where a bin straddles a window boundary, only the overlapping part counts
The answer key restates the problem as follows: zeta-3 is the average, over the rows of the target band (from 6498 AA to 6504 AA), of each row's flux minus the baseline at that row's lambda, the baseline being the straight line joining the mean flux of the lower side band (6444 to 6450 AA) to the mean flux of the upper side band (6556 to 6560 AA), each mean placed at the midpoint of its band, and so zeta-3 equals 0.59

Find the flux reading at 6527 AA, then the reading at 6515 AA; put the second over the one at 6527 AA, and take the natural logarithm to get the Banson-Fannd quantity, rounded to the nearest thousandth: 0.071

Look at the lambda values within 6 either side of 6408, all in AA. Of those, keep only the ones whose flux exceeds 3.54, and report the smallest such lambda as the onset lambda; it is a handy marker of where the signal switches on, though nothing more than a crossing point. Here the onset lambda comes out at 6403 AA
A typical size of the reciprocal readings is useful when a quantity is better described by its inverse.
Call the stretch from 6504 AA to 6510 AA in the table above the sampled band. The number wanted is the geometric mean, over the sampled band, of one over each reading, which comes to 0.23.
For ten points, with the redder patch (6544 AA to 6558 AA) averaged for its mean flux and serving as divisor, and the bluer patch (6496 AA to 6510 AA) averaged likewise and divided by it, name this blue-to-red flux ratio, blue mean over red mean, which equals 1.11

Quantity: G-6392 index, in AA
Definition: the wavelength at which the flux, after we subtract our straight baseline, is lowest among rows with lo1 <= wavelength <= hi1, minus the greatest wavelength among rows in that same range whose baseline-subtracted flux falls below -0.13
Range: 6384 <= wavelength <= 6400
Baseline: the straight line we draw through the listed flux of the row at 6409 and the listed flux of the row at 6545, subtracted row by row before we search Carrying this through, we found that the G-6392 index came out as -2 AA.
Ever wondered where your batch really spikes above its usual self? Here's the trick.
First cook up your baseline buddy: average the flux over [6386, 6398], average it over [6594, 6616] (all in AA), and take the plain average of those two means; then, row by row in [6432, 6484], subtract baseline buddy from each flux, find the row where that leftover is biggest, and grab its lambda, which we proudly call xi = 6469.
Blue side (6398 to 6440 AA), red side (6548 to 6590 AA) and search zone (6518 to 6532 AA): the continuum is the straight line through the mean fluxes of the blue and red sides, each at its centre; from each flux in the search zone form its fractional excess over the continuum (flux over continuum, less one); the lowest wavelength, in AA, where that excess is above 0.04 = 6527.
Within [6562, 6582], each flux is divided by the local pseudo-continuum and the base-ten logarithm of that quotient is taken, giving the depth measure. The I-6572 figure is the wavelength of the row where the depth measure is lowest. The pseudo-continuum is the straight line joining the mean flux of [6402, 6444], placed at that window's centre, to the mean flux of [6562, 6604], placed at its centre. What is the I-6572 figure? 6563 AA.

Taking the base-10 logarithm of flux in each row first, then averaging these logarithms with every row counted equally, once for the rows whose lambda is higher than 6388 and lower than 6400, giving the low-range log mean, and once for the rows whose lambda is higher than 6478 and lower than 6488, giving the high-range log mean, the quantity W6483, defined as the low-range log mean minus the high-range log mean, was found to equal -0.024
